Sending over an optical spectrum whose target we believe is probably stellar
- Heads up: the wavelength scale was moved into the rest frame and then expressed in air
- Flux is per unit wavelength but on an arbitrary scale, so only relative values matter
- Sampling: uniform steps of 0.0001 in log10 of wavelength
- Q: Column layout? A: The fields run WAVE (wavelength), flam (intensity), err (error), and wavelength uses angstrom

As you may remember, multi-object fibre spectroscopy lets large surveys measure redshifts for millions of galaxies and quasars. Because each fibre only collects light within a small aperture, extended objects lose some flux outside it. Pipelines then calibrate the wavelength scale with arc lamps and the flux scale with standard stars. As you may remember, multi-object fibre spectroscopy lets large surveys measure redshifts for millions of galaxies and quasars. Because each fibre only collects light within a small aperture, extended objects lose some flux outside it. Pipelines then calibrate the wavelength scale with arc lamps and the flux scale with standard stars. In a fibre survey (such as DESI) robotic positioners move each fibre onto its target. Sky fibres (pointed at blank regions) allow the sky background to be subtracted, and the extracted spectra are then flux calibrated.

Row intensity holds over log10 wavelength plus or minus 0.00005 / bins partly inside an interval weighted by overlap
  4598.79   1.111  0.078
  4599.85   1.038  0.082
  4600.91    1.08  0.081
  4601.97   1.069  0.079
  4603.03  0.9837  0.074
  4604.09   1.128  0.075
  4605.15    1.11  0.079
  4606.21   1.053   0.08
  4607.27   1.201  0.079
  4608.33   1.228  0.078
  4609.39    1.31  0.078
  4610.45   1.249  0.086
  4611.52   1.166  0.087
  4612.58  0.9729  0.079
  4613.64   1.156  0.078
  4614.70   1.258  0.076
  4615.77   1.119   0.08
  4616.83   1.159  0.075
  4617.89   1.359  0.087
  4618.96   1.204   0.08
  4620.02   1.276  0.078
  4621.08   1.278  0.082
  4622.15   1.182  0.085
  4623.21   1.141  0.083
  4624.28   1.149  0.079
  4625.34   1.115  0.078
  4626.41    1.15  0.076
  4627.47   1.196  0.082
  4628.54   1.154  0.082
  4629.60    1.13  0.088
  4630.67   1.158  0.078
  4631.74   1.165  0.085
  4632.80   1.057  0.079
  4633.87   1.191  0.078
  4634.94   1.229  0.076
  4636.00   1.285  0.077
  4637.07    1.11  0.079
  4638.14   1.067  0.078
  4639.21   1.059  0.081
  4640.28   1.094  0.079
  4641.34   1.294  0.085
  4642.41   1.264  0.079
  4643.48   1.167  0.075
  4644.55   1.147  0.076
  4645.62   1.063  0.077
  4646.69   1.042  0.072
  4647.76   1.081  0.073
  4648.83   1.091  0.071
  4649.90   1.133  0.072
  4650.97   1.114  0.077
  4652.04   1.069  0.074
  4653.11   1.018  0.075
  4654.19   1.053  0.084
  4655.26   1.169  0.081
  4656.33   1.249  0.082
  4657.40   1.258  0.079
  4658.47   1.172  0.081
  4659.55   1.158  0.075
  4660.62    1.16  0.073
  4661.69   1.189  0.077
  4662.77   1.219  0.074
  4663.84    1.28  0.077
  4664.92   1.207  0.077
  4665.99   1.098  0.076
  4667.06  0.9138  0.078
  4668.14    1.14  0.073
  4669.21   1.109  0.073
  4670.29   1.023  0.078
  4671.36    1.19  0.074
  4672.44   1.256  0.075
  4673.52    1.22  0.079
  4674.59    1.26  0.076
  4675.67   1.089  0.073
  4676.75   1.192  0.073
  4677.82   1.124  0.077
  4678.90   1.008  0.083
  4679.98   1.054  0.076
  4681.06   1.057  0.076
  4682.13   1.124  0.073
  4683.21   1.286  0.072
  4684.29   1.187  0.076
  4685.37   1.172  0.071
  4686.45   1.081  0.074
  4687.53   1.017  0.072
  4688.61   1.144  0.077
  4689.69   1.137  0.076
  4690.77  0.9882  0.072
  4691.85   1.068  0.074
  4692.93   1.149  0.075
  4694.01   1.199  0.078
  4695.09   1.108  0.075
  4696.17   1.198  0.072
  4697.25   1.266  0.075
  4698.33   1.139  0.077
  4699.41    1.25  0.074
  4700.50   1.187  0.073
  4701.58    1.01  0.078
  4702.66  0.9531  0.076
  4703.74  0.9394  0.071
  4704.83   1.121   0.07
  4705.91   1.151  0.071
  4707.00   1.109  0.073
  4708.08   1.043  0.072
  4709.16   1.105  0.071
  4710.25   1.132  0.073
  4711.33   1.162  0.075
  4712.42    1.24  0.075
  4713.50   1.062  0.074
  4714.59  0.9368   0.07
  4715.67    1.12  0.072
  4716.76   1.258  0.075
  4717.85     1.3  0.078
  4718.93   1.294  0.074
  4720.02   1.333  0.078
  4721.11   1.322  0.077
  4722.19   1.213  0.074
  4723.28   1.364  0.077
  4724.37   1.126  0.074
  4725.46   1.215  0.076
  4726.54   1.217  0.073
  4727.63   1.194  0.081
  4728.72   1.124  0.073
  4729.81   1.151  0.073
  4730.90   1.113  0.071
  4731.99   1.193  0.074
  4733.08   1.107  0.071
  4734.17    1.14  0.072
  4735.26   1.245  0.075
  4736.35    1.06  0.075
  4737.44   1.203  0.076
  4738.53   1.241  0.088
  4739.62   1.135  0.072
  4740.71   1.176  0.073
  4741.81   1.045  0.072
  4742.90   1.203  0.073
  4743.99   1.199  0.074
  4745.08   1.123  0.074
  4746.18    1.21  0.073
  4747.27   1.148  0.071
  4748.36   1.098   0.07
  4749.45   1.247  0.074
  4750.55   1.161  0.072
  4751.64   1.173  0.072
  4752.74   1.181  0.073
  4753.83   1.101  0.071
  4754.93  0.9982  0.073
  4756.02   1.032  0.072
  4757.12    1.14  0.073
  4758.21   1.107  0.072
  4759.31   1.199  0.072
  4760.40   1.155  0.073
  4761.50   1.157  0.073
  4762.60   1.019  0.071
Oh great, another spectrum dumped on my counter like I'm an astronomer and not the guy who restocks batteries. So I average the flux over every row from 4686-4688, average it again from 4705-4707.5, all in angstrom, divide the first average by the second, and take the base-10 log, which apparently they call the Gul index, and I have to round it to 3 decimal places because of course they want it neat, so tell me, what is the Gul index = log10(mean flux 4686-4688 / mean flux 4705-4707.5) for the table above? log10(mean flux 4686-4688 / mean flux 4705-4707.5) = -0.032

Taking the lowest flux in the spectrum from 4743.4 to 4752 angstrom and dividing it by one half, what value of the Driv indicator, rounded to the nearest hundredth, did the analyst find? 2.20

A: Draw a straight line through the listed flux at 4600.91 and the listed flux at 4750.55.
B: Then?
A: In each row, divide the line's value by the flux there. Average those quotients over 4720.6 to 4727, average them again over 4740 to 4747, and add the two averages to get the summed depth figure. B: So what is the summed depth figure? 1.93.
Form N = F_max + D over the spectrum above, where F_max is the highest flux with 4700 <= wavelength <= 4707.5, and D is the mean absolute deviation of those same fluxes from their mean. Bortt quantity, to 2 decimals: 1.27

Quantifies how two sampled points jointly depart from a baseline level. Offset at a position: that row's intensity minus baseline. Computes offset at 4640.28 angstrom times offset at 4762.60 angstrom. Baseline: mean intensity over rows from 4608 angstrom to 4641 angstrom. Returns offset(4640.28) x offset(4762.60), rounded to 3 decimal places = 0.012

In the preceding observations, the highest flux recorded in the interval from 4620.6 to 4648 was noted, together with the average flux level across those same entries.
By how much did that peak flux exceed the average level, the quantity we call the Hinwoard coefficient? 0.14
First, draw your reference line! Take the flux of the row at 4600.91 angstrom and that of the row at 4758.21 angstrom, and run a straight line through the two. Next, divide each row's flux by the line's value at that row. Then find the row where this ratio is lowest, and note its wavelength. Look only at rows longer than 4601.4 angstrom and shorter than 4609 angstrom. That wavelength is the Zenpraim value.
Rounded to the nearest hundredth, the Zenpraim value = 4603.03 angstrom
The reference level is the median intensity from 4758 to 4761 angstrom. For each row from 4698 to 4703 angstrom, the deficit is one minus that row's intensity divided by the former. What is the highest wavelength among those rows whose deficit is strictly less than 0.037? 4700.50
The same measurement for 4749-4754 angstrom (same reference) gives 4752.74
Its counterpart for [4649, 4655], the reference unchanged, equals 4650.97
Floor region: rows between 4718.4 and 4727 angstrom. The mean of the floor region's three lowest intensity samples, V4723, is 1.18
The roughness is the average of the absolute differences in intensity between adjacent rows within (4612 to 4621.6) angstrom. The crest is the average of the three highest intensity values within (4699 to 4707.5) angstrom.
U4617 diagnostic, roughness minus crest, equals -1.08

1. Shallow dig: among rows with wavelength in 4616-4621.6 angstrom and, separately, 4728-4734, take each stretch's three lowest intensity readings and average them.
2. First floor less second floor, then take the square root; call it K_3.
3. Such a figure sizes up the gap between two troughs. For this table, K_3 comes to 0.31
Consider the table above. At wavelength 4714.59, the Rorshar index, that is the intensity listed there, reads 0.9368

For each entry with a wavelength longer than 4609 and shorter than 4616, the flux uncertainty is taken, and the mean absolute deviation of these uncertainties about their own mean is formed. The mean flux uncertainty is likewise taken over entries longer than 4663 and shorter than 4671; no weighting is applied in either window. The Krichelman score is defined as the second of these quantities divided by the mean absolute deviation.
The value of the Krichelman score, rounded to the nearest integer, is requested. 22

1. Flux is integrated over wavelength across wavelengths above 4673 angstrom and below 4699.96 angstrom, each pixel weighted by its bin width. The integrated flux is 30.8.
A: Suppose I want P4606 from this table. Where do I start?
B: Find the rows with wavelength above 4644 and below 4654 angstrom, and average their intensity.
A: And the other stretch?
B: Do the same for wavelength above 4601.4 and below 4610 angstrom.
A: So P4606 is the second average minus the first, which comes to 0.05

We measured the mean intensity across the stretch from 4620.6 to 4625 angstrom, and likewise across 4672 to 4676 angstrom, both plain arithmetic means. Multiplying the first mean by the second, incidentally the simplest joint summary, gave 1.432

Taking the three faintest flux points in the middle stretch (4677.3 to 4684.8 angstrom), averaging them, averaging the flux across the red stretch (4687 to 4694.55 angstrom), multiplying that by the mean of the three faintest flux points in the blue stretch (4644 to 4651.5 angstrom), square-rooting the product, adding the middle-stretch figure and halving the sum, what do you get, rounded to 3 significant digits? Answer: 1.06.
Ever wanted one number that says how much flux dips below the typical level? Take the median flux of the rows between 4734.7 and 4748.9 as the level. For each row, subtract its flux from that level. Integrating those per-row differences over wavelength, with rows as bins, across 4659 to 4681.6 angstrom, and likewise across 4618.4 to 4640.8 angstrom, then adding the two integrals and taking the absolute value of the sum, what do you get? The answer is 1.1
